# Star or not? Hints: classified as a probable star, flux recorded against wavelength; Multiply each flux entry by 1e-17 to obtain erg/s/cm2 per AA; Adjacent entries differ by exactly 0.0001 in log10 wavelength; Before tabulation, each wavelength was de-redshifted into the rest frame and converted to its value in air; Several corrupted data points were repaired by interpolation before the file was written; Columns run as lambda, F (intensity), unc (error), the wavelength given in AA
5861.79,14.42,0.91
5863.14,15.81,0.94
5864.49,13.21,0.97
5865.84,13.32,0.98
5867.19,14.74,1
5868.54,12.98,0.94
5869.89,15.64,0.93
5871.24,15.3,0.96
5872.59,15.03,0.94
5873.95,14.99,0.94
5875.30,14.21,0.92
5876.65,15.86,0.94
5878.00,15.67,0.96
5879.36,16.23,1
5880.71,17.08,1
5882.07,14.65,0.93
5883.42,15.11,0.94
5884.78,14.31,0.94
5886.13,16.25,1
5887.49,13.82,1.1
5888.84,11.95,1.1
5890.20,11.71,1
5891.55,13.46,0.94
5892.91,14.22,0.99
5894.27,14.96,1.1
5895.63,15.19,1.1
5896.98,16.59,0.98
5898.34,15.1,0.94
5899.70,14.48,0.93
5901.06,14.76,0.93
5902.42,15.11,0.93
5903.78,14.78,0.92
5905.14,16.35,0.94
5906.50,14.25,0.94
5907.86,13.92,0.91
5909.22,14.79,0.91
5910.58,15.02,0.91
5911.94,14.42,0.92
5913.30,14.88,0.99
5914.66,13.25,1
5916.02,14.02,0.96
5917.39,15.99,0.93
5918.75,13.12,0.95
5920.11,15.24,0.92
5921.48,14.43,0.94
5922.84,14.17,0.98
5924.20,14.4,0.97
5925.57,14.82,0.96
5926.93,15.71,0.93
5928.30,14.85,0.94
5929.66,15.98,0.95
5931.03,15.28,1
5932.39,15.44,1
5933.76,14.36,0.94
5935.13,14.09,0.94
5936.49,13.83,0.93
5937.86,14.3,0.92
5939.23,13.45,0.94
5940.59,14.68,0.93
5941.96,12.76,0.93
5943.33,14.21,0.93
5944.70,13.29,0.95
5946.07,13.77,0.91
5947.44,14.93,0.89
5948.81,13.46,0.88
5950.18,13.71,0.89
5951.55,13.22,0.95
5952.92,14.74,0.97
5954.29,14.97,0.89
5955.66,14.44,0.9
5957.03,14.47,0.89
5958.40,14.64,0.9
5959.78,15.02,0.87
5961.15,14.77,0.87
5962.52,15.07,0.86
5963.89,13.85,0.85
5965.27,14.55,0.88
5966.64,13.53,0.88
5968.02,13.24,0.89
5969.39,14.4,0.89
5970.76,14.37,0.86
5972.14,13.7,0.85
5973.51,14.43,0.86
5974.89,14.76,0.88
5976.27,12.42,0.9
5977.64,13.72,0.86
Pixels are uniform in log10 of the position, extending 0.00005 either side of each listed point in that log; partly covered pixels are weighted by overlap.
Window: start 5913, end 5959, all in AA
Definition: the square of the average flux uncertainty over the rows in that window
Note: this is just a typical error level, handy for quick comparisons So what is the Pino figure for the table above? 0.880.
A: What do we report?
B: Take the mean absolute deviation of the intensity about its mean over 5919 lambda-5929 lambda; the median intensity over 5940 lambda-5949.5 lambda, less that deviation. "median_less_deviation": 13.4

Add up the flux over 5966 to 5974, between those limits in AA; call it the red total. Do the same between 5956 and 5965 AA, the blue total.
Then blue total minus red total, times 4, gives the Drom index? 17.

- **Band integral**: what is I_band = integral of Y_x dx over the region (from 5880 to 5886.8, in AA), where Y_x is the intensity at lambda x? 105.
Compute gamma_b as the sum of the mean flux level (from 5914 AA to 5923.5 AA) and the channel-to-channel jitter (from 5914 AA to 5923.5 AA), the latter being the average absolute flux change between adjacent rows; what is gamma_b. 15.78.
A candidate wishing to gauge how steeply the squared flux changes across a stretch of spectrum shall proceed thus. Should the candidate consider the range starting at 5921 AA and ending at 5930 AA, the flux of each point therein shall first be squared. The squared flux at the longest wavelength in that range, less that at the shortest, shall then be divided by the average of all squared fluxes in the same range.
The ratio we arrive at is 0.21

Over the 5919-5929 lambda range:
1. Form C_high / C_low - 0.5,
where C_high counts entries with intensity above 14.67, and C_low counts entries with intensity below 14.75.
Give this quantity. 0.83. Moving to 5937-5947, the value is -0.36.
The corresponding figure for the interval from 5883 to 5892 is -0.10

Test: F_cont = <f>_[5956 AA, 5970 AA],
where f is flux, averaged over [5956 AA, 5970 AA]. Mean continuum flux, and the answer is 14.4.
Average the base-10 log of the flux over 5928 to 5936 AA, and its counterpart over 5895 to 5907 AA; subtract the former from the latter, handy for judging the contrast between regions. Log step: 0.005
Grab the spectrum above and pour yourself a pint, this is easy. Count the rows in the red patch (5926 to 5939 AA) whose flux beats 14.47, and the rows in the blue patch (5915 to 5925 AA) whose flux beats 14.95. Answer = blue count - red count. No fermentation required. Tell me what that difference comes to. -3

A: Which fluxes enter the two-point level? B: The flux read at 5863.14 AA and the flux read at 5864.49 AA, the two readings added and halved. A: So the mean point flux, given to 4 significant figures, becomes 14.51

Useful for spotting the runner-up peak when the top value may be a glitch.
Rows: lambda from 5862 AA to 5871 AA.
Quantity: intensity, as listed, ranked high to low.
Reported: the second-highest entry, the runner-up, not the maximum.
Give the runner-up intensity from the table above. 15.64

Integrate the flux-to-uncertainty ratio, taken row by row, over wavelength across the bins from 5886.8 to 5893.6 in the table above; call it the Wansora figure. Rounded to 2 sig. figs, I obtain 87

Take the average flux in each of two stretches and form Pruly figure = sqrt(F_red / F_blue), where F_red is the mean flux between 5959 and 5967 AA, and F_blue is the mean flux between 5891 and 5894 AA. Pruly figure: 1.02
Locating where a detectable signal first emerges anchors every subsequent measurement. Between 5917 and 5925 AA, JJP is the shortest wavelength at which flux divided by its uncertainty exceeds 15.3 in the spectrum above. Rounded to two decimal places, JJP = 5917.39 AA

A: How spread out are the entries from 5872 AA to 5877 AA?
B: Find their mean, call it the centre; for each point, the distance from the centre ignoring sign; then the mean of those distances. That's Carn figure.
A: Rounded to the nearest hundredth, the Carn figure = 0.42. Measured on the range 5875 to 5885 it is 0.82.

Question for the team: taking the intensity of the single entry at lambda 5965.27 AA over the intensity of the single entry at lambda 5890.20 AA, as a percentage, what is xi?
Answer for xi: 124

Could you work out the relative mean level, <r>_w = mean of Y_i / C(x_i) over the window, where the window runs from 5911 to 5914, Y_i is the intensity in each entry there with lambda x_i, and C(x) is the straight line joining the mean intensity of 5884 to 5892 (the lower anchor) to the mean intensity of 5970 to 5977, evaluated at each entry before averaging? 1.07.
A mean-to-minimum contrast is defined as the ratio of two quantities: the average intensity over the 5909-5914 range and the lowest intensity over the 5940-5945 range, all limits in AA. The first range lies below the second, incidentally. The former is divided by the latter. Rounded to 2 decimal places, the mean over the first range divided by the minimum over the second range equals 1.16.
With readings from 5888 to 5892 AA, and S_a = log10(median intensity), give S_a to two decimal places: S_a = 1.08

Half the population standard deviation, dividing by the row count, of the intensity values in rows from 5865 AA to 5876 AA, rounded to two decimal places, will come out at 0.44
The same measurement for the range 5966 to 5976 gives 0.26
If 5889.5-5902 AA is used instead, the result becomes 0.63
